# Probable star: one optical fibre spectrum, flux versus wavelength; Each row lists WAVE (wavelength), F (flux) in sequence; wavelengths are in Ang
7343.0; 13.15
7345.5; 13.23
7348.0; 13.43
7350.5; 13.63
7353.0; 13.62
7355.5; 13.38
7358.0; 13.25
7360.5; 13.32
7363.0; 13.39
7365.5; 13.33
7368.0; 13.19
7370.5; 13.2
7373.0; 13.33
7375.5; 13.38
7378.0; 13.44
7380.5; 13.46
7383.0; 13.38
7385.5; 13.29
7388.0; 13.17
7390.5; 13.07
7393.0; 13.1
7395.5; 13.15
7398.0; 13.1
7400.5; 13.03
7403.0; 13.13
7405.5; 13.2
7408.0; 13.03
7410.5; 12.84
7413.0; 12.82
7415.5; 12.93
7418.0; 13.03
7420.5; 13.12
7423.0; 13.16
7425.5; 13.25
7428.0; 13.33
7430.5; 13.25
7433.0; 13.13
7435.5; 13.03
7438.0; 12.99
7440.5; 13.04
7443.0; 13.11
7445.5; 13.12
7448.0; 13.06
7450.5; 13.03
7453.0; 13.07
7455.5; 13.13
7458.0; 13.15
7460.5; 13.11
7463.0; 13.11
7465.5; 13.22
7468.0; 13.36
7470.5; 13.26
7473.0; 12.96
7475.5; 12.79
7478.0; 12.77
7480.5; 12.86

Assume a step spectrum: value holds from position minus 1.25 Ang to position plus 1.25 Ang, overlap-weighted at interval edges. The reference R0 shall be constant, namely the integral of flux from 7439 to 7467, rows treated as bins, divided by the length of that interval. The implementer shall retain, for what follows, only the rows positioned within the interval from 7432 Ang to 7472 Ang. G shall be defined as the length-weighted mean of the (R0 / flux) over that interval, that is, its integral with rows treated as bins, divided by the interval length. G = 0.999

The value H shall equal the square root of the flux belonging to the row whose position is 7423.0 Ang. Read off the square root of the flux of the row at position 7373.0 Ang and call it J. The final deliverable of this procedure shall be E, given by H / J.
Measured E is 0.99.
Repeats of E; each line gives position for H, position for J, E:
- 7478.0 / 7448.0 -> 0.99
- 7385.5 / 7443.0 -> 1.01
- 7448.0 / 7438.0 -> 1.00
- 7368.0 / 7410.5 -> 1.01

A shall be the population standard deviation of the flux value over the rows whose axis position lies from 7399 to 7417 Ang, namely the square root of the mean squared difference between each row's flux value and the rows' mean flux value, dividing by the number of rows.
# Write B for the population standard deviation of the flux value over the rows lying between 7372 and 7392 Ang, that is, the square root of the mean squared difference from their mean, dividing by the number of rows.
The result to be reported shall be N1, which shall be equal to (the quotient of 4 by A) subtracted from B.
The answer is -30.2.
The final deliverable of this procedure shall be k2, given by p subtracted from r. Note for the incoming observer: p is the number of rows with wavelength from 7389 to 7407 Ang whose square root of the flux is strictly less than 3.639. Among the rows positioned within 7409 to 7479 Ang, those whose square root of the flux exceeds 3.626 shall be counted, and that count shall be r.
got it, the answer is 1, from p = 7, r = 8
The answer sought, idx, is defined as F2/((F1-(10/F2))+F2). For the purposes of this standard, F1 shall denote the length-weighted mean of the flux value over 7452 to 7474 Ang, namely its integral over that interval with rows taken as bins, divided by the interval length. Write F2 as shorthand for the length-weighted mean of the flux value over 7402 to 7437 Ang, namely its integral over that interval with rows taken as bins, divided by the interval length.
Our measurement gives 0.5137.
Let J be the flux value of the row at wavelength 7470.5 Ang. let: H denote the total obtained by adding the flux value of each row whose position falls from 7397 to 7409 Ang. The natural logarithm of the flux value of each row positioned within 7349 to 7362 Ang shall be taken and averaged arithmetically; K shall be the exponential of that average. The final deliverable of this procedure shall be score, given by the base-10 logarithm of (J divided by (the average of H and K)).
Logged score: -0.474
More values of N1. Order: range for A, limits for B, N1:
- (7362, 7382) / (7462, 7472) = -42.4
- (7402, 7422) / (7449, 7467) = -30.8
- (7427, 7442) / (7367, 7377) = -32.2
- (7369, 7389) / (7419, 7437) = -40.4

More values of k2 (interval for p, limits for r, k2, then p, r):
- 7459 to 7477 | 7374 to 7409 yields 3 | 5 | 8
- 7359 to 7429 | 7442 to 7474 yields -13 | 17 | 4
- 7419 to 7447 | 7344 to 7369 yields 2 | 8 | 10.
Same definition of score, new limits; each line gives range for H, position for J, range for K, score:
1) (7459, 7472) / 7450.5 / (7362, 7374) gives -0.484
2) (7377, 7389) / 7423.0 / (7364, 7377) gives -0.483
